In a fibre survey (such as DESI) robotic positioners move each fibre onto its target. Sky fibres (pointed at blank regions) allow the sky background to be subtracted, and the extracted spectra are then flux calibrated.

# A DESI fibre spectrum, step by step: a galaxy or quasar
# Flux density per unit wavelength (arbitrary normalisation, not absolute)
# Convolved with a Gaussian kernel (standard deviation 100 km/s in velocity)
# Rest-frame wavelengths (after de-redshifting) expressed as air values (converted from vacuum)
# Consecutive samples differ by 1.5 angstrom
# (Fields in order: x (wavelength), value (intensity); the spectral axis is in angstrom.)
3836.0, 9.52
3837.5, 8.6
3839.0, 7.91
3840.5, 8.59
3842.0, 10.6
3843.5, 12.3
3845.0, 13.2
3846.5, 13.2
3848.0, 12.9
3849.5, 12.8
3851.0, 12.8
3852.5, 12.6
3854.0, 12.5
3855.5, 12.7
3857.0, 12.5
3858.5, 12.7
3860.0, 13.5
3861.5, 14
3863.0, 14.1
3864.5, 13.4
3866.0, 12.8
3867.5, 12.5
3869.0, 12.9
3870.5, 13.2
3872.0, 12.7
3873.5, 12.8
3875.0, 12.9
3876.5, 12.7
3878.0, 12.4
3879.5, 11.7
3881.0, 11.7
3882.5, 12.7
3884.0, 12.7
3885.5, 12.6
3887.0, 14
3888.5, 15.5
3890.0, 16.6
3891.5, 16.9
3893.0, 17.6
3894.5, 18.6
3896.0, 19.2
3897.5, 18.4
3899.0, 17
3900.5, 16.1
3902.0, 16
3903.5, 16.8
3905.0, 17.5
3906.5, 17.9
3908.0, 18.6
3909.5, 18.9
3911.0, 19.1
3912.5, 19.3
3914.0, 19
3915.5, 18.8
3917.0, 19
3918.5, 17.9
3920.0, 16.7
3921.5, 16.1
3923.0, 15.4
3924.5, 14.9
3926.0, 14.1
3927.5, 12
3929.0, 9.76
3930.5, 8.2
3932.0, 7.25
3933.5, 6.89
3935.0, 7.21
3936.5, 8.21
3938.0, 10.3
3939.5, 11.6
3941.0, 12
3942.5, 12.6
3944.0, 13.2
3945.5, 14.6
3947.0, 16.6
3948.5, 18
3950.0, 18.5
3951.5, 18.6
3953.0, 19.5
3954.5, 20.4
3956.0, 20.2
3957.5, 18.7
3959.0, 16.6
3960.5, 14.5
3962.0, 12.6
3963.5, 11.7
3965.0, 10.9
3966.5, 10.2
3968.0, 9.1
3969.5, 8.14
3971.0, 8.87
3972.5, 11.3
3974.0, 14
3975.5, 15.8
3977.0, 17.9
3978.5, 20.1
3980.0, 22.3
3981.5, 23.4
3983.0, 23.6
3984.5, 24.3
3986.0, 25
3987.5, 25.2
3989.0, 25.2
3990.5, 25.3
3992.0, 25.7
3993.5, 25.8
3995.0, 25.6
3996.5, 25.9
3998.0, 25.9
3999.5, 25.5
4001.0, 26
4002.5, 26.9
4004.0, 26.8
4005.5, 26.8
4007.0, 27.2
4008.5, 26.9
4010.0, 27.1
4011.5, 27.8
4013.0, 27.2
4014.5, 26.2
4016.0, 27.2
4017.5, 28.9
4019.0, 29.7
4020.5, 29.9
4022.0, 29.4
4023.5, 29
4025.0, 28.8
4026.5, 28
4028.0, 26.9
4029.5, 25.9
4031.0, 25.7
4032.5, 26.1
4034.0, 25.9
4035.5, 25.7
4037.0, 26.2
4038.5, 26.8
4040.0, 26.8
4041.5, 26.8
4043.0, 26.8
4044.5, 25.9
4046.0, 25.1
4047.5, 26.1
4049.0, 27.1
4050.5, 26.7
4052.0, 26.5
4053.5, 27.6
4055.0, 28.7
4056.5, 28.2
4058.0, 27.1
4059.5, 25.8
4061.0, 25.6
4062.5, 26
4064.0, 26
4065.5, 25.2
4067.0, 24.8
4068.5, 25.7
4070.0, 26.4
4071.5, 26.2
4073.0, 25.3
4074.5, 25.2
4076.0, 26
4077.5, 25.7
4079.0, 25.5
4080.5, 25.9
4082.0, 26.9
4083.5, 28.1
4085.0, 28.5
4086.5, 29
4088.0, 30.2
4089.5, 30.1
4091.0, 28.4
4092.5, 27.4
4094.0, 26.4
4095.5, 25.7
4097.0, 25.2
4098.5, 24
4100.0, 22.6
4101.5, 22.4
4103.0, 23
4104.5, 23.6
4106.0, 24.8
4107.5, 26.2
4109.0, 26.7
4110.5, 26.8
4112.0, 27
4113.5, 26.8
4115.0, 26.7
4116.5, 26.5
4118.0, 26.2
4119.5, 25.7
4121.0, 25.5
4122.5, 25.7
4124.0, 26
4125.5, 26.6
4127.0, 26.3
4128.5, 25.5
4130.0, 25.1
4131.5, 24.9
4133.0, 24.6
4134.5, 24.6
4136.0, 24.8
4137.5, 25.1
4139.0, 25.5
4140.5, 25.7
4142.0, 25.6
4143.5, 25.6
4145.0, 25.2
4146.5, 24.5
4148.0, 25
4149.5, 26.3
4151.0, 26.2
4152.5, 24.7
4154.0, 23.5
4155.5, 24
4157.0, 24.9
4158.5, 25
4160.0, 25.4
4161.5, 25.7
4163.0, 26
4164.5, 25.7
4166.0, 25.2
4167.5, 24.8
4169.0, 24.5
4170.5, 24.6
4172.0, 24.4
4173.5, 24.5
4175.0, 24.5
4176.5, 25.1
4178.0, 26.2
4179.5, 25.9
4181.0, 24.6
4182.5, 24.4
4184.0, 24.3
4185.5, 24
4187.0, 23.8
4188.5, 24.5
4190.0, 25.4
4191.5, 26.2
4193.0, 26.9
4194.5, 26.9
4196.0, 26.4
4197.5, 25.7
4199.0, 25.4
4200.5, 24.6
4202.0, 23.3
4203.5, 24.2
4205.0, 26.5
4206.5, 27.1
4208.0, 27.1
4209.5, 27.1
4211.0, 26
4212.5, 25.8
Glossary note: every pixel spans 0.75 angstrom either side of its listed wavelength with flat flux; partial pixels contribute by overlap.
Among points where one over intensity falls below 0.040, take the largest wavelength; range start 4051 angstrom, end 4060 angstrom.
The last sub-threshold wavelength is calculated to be 4059.5 angstrom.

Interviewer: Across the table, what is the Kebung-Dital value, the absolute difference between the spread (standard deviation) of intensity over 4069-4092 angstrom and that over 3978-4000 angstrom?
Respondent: 0.1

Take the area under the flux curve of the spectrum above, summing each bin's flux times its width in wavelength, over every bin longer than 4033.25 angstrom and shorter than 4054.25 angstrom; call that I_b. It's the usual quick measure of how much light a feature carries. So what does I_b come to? 555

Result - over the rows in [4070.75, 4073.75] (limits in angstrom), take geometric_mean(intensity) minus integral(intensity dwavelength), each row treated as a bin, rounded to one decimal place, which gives -51.5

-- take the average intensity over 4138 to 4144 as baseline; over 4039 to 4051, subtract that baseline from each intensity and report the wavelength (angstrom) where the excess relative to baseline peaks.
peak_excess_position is 4049.0 angstrom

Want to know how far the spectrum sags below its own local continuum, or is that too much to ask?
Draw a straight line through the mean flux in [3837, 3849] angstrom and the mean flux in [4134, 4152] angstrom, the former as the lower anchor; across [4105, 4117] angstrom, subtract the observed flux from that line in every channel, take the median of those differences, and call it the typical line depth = -3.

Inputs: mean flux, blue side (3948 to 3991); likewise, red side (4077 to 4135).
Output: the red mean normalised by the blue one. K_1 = 1.5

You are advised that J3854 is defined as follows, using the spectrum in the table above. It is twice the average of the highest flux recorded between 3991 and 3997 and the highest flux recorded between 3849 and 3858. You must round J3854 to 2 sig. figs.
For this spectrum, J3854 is 39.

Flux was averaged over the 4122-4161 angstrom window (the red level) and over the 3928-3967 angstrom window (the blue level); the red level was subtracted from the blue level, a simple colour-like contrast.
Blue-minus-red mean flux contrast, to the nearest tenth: -11.8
